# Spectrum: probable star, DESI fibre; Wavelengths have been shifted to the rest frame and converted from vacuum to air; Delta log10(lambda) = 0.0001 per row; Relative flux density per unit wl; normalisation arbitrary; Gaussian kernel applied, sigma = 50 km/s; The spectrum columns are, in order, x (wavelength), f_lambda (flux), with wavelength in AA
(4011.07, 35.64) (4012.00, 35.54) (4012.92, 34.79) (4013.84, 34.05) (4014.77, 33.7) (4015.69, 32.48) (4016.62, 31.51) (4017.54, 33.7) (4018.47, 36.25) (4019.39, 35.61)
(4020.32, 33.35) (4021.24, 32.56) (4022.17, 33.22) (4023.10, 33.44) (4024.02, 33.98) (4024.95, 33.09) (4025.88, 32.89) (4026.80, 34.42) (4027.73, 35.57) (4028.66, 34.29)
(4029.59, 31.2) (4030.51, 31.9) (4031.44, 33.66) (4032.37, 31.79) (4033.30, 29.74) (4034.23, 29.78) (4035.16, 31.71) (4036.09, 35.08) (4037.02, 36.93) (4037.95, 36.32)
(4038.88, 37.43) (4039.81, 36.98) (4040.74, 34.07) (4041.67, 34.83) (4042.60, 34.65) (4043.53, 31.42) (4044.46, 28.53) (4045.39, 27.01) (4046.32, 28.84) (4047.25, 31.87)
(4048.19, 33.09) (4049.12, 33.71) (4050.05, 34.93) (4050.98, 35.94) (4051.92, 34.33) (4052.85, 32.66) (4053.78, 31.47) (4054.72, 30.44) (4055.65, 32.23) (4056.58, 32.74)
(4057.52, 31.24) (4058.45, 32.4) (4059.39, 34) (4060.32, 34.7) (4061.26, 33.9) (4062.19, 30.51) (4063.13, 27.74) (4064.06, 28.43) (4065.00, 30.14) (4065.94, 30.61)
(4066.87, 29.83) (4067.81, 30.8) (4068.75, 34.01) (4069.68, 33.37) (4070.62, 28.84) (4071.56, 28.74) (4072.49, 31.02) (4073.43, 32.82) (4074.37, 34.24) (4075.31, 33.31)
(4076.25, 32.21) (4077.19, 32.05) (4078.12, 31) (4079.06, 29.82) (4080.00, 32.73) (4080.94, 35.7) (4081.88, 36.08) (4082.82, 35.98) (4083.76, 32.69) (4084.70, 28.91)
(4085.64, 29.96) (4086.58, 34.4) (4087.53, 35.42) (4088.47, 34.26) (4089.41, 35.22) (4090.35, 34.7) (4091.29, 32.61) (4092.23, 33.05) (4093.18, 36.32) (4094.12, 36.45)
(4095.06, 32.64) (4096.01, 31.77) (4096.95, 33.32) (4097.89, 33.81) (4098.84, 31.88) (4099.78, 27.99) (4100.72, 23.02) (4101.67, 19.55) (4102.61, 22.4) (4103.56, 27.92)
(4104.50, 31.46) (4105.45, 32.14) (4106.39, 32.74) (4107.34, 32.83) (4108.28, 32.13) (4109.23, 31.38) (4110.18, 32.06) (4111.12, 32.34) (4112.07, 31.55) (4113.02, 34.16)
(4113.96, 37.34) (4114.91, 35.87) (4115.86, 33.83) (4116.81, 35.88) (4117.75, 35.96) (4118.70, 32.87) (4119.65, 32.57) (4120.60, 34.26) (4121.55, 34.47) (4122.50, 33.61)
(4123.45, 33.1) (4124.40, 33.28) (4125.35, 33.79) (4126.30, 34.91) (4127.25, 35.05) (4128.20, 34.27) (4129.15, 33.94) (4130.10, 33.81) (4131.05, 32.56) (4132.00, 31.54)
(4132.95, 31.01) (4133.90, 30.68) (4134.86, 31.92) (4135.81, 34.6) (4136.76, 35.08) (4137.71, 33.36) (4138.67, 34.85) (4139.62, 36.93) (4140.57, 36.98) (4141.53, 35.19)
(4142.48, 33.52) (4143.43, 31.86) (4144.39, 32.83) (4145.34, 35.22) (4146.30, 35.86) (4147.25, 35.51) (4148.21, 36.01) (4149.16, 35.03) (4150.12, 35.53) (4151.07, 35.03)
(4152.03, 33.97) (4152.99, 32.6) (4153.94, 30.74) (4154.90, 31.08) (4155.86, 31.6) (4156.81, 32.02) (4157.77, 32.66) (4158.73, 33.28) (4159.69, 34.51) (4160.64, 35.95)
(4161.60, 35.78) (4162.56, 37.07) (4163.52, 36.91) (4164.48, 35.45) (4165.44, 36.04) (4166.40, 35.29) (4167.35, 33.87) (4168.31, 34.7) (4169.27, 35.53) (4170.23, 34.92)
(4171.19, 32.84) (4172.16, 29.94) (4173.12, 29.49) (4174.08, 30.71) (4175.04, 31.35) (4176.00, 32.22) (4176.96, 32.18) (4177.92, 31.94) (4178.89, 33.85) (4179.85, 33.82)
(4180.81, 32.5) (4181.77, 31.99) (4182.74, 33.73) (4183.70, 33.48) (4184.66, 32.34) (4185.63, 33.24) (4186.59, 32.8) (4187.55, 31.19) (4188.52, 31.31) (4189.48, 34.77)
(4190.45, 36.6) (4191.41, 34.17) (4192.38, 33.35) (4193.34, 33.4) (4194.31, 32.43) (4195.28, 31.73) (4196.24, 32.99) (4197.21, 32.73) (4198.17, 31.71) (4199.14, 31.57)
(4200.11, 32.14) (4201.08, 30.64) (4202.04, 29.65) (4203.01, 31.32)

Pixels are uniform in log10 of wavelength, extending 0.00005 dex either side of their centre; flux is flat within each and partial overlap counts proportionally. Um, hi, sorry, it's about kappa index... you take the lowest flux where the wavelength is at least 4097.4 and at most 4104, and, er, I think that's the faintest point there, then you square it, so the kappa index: 382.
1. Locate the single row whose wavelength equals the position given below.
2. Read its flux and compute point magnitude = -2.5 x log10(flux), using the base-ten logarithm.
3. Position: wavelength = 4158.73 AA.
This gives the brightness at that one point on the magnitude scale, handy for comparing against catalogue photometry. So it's -3.81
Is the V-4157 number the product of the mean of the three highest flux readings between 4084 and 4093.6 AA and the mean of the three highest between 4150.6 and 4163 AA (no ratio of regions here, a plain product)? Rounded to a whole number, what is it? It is 1293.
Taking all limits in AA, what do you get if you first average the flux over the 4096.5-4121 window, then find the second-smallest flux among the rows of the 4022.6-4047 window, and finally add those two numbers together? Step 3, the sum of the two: 60.1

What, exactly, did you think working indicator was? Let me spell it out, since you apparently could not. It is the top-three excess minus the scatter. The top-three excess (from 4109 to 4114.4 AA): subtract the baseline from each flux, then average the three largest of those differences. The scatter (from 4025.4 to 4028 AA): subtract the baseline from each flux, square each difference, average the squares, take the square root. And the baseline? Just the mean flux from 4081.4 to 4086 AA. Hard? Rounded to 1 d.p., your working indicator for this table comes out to 0.0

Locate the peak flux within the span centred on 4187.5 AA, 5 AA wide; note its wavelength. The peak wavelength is 4189.48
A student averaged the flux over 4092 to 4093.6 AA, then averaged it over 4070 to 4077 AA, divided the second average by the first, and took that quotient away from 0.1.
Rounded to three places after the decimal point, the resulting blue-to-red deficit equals -0.811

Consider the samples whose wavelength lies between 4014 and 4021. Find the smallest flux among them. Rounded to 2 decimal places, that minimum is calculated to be 31.51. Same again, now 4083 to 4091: 28.91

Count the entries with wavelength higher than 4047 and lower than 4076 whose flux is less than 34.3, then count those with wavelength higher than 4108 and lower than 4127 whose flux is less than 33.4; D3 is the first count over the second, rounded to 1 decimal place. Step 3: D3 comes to 3.0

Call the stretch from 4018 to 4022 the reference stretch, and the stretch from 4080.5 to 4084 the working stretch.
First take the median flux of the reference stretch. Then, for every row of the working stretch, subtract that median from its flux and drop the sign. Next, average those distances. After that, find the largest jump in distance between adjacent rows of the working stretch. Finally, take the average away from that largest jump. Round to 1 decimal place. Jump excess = -1.1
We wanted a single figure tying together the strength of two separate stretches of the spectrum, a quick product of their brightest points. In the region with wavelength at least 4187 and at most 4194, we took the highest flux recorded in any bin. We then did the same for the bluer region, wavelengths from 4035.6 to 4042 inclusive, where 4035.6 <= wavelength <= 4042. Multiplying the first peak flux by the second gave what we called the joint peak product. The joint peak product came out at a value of 1370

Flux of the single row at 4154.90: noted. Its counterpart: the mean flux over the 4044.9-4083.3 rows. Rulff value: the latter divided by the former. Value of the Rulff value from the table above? 1.03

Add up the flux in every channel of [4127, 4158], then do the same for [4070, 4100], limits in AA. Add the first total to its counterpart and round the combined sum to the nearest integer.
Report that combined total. 2163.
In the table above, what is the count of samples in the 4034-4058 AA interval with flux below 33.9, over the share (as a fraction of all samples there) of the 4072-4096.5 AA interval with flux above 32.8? 28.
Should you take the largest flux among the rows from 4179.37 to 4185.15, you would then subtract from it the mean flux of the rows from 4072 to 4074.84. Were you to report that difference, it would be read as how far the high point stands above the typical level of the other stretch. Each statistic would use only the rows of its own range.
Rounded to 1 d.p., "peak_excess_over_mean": 1.1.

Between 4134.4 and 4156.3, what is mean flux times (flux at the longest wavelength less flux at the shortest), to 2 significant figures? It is -11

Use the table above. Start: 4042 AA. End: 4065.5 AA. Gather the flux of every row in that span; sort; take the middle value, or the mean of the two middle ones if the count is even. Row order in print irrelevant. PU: 32.2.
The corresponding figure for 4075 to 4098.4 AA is 33.3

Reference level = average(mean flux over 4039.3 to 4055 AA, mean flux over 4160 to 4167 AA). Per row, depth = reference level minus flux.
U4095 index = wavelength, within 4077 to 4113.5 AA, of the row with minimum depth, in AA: 4094.12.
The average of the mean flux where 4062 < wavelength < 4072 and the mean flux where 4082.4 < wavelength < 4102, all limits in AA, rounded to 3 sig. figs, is 31.2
